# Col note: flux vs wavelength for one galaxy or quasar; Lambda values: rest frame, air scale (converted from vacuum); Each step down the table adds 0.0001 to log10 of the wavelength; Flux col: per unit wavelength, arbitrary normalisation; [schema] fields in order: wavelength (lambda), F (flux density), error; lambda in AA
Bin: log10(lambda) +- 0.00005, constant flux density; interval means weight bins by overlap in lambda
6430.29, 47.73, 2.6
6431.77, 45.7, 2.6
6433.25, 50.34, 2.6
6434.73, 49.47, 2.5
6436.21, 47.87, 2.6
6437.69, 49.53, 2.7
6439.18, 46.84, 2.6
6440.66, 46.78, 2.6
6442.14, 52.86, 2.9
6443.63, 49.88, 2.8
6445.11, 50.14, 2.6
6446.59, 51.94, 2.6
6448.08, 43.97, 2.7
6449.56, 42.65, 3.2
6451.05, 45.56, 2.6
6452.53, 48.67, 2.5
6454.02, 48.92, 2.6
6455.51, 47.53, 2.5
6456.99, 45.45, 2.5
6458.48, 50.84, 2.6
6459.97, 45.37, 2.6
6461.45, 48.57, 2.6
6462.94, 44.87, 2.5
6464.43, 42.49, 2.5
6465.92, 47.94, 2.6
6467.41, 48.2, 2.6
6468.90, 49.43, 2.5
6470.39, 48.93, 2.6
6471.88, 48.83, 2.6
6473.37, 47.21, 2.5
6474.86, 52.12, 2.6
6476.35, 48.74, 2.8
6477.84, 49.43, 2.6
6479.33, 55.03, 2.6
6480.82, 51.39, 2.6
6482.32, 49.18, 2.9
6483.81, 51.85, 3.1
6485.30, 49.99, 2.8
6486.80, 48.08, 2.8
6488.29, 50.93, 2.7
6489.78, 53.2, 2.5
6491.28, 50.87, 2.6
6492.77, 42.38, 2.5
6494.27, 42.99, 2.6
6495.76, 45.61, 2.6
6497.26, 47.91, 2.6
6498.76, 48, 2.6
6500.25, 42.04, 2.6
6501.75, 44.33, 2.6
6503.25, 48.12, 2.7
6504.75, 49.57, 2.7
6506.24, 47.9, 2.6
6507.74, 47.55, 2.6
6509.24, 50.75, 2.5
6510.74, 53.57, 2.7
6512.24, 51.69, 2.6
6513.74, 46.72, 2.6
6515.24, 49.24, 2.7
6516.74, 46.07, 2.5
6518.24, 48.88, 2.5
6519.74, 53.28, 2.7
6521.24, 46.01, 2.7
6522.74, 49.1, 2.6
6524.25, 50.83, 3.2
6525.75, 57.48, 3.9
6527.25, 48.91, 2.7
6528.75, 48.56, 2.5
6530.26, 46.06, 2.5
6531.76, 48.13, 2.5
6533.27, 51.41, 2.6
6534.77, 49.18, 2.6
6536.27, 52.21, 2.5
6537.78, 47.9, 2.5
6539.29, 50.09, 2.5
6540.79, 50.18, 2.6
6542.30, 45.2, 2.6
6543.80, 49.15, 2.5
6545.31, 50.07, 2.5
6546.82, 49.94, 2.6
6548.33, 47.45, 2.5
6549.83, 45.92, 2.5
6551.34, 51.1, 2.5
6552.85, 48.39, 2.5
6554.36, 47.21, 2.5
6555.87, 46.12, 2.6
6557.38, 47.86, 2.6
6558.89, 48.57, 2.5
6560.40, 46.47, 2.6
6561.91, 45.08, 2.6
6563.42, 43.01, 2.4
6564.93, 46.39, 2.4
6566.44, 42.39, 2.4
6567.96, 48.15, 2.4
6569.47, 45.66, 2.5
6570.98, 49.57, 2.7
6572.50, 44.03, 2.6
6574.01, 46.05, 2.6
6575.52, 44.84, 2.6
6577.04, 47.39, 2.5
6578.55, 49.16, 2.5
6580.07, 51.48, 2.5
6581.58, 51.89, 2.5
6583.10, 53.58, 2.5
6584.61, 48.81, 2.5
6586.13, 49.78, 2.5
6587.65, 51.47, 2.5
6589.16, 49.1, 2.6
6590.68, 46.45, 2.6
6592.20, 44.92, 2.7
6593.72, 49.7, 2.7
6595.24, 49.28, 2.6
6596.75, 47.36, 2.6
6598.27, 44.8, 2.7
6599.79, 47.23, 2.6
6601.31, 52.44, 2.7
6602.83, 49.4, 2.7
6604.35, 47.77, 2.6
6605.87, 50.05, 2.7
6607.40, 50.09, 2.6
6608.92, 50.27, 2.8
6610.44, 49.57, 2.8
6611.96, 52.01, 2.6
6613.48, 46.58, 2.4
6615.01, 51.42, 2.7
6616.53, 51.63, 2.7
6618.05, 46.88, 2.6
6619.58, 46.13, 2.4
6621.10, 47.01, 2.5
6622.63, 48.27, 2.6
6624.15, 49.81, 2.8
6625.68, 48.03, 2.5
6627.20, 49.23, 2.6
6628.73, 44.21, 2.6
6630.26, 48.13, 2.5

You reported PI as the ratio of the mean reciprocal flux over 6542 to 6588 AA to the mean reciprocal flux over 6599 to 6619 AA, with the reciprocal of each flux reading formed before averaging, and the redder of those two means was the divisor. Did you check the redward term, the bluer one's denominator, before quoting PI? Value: 1.04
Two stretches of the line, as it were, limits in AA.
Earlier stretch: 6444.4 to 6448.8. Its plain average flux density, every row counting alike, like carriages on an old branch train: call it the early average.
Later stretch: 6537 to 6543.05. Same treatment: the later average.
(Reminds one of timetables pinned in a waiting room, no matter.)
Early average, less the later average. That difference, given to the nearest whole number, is 0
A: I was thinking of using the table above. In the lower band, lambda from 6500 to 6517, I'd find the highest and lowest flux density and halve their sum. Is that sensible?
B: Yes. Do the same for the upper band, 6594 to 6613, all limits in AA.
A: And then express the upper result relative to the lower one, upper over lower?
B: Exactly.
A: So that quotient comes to 1.02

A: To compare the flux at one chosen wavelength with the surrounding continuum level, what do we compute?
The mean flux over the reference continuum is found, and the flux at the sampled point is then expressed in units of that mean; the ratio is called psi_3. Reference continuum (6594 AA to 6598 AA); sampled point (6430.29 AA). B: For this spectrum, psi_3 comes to 0.99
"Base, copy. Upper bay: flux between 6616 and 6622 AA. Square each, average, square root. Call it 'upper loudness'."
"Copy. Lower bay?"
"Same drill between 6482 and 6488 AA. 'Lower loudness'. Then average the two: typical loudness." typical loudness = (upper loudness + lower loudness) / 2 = 48.9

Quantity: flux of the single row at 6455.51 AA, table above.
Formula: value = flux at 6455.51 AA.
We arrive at 47.53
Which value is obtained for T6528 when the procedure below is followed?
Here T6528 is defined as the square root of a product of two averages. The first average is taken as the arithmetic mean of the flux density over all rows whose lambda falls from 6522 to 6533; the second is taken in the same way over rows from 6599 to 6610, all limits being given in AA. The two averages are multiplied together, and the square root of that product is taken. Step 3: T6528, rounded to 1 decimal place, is 49.7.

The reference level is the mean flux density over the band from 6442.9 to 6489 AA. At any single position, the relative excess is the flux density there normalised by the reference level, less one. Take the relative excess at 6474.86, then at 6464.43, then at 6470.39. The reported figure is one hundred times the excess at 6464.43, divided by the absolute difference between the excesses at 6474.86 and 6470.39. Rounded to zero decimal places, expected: -189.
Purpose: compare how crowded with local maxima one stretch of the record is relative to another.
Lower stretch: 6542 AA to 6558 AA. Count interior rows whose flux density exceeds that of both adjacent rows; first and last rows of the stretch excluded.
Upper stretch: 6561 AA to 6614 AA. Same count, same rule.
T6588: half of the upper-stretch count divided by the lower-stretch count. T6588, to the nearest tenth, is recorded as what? 2.5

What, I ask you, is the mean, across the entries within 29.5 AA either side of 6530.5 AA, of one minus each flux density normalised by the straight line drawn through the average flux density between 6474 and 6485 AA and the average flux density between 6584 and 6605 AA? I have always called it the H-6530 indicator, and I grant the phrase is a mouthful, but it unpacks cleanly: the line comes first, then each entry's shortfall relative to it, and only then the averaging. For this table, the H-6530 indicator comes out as 0.019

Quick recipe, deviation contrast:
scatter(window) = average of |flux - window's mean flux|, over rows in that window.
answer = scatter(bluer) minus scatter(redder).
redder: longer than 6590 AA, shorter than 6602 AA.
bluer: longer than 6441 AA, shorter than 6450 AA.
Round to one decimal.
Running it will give 1.5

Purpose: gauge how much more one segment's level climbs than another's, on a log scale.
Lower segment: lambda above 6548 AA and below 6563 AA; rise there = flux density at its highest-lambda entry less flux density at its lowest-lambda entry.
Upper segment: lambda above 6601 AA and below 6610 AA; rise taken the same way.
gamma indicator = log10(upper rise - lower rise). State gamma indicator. -0.7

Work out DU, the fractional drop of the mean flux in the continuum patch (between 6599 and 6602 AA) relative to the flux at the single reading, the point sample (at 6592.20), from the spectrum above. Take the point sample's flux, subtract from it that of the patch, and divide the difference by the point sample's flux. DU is -0.11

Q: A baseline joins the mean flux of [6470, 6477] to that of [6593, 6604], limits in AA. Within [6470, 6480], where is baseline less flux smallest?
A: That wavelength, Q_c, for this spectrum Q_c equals 6479.33 AA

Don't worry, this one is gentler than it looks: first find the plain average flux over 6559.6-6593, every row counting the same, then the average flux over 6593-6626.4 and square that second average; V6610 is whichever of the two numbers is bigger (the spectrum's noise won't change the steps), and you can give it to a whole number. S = 2391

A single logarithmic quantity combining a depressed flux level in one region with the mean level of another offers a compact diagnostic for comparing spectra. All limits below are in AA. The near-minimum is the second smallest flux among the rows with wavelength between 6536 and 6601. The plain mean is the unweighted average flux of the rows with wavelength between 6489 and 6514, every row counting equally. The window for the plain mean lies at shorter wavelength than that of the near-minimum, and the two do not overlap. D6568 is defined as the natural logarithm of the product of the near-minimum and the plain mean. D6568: 7.63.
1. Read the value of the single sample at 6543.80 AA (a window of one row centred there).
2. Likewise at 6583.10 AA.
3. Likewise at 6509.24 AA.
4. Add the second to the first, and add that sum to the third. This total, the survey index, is 153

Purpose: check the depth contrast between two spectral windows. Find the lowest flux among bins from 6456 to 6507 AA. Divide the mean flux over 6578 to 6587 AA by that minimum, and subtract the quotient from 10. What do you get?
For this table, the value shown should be 8.79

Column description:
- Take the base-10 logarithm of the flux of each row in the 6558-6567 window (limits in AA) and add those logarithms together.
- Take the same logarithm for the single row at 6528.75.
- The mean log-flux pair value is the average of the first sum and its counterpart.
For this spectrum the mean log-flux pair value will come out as 5.81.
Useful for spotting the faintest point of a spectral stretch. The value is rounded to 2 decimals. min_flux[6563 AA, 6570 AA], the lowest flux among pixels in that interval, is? 42.39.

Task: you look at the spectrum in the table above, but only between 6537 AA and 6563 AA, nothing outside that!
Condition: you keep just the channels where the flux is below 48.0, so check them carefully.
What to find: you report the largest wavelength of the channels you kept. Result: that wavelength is 6561.91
